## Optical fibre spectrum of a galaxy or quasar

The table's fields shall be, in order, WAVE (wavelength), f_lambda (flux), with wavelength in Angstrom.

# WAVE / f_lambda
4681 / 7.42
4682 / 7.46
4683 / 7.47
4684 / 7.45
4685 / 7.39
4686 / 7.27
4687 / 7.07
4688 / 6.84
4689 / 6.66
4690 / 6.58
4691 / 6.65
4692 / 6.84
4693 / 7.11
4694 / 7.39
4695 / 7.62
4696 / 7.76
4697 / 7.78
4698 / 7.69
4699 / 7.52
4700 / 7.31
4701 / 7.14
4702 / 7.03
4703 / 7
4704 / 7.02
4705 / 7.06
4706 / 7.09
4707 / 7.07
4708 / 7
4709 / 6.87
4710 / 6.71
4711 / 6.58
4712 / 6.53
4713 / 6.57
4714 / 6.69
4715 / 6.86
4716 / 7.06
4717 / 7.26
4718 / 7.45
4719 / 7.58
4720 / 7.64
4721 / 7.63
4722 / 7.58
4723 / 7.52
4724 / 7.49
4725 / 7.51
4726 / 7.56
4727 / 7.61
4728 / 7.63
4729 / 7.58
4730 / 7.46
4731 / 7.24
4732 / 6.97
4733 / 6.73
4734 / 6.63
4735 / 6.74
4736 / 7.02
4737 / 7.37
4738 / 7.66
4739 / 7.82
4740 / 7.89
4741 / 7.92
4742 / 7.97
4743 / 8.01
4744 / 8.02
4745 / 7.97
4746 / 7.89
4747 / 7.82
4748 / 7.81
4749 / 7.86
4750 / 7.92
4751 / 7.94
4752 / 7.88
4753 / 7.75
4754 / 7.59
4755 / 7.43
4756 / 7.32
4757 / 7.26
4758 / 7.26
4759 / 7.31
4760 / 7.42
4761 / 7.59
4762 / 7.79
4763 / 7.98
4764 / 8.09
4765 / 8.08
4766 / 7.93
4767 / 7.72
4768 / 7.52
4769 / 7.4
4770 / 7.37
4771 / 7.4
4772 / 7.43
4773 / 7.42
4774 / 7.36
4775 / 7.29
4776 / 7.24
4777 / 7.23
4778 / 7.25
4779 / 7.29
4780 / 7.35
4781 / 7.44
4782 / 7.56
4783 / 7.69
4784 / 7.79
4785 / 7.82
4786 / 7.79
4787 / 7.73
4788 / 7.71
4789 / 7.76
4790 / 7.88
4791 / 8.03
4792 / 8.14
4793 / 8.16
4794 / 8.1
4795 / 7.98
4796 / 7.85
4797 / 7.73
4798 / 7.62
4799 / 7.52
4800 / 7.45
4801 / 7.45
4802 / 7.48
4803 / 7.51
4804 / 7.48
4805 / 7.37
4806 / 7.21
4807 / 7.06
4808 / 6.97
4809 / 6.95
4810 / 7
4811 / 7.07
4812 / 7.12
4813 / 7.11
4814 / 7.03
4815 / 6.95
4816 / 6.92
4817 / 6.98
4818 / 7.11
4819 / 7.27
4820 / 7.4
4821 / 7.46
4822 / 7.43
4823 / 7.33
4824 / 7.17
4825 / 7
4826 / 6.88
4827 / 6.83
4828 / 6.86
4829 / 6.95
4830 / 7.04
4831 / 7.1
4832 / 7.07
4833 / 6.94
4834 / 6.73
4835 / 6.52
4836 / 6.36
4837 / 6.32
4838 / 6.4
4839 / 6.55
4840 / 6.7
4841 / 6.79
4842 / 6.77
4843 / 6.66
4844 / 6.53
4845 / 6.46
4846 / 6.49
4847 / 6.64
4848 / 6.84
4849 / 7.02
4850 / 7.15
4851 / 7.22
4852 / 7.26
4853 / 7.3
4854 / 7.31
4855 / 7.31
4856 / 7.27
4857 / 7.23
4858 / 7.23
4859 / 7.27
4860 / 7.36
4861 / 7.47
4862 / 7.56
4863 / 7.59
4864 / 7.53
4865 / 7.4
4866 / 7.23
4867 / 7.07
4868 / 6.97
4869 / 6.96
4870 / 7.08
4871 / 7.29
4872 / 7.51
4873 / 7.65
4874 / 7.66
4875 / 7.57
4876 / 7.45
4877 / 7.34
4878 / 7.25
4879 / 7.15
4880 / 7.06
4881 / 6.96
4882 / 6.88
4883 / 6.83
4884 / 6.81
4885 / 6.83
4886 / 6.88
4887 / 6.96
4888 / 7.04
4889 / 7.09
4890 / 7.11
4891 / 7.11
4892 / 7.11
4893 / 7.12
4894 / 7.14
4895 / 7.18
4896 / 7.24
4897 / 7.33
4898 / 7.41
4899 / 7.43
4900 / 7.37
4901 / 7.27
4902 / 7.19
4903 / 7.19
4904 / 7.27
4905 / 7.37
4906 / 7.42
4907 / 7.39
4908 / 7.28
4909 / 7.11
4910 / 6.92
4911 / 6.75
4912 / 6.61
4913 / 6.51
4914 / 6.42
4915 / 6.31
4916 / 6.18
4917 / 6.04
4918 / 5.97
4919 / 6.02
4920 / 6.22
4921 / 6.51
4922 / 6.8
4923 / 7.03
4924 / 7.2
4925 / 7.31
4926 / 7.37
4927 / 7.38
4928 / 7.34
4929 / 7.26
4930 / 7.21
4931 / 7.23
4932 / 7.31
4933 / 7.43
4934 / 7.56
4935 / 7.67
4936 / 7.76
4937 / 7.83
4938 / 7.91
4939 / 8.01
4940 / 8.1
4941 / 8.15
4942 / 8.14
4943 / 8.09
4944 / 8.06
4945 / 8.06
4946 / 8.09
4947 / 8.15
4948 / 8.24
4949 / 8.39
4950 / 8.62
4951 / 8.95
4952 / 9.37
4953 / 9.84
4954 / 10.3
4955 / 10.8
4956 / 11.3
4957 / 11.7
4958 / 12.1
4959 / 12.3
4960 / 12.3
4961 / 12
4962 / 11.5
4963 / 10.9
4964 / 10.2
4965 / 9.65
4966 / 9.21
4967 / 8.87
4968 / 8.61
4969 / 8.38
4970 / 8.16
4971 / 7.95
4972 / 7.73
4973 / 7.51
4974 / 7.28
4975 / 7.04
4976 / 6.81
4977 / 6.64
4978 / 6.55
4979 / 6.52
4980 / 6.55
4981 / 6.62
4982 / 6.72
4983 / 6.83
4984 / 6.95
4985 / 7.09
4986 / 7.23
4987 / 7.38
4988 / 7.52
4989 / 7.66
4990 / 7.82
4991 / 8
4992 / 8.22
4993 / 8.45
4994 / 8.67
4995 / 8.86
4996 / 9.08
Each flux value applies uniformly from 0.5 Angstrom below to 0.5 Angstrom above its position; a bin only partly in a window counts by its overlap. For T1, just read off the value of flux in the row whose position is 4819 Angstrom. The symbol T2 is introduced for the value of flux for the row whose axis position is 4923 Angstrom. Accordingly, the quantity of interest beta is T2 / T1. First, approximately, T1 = 7.27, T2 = 7.03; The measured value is 0.97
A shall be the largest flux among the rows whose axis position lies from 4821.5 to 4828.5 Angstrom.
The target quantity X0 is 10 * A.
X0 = 74.3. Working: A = 7.43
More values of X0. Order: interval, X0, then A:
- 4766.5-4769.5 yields 77.2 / 7.72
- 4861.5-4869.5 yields 75.9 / 7.59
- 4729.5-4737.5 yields 74.6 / 7.46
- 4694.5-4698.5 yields 77.8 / 7.78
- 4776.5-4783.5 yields 76.9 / 7.69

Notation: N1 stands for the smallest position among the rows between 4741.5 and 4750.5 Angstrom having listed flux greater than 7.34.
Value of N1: 4742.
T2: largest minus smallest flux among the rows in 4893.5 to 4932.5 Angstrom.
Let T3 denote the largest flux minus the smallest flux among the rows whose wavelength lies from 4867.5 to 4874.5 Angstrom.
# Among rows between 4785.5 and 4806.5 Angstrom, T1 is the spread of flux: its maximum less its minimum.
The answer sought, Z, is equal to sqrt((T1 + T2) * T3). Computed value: 1.30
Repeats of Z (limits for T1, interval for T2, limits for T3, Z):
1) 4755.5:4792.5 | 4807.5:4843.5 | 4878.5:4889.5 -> 0.83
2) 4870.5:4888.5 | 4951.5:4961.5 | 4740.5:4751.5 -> 0.89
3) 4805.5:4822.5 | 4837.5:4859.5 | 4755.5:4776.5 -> 1.11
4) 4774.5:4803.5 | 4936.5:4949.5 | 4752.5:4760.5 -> 0.85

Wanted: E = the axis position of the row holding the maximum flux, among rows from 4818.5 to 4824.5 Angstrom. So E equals 4821 Angstrom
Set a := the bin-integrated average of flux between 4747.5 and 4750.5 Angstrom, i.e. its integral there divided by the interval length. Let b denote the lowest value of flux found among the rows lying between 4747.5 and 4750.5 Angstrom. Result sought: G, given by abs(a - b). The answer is 0.05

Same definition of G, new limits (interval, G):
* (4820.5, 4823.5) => 0.08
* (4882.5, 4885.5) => 0.01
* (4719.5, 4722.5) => 0.04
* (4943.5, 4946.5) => 0.01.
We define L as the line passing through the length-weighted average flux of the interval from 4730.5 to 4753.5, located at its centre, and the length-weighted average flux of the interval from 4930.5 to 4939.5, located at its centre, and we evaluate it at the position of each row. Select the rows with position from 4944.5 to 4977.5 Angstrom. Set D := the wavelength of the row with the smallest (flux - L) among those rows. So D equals 4977 Angstrom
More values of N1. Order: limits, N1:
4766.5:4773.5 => 4767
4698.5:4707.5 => 4699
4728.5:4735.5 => 4729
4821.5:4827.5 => 4822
